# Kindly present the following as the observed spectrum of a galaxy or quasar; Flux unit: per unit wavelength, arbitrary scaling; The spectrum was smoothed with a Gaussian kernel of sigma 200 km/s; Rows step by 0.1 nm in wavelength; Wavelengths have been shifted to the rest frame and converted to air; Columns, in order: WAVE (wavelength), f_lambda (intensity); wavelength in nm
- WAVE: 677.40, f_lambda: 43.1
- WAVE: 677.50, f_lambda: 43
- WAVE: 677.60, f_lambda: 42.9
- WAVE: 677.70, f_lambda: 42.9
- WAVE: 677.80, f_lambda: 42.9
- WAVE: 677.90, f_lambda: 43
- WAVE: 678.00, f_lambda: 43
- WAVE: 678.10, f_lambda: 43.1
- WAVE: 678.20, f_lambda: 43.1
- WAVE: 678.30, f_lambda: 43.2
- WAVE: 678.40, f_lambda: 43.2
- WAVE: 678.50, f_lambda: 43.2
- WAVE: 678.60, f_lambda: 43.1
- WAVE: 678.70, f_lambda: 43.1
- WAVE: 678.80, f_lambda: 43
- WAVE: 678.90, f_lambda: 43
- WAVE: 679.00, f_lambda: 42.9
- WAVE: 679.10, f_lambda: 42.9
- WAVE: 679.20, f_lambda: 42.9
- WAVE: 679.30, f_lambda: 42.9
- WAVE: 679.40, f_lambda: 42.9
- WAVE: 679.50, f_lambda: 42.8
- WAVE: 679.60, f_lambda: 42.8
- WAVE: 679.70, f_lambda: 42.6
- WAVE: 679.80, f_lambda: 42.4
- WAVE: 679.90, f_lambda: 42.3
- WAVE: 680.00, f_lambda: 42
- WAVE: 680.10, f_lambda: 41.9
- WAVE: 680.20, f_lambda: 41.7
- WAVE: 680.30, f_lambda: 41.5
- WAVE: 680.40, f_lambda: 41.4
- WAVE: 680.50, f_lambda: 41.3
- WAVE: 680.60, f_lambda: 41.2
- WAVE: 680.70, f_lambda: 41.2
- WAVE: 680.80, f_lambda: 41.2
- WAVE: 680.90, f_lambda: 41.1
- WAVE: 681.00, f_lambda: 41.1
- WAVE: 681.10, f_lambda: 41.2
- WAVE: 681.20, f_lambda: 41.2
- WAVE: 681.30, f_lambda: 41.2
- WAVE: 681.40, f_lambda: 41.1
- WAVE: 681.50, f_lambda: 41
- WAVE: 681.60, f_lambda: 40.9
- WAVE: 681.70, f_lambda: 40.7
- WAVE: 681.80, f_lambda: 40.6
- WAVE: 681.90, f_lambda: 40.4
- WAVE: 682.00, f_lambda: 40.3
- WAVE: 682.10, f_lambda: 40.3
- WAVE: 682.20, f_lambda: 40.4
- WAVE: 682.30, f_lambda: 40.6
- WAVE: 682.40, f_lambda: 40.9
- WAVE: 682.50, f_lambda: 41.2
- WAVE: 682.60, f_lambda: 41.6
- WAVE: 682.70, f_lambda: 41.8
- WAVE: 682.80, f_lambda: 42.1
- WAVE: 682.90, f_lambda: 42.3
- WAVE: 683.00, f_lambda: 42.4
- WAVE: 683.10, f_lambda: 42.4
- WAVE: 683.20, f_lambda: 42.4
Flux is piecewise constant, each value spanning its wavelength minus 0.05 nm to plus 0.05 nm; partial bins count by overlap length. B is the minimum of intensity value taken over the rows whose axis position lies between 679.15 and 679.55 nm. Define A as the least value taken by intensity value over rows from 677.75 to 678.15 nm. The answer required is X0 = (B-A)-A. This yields -43.0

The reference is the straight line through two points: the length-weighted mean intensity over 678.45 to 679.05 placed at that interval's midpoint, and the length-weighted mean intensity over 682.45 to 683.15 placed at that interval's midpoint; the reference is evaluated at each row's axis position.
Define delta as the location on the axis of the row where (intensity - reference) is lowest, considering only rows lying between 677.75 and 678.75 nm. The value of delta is 677.80 nm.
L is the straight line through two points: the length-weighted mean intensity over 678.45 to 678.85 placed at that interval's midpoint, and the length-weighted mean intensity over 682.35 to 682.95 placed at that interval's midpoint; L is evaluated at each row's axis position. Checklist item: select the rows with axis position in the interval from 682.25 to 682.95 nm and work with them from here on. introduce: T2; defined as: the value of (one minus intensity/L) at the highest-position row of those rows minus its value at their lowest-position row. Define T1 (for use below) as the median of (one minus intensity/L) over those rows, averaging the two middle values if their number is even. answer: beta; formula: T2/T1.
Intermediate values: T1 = 0.002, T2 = -0.046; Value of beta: -28.1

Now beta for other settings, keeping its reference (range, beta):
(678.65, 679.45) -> -10.8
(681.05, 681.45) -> 0.0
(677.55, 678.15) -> -0.9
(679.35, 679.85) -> -43.8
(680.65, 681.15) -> -0.1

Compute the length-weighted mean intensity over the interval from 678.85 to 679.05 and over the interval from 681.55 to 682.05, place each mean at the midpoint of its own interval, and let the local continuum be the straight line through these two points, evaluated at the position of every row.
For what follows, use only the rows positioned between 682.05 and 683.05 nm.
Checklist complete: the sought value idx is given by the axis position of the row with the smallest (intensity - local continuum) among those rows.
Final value 682.10 nm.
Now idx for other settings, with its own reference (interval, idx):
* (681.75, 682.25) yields 682.00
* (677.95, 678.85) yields 678.00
